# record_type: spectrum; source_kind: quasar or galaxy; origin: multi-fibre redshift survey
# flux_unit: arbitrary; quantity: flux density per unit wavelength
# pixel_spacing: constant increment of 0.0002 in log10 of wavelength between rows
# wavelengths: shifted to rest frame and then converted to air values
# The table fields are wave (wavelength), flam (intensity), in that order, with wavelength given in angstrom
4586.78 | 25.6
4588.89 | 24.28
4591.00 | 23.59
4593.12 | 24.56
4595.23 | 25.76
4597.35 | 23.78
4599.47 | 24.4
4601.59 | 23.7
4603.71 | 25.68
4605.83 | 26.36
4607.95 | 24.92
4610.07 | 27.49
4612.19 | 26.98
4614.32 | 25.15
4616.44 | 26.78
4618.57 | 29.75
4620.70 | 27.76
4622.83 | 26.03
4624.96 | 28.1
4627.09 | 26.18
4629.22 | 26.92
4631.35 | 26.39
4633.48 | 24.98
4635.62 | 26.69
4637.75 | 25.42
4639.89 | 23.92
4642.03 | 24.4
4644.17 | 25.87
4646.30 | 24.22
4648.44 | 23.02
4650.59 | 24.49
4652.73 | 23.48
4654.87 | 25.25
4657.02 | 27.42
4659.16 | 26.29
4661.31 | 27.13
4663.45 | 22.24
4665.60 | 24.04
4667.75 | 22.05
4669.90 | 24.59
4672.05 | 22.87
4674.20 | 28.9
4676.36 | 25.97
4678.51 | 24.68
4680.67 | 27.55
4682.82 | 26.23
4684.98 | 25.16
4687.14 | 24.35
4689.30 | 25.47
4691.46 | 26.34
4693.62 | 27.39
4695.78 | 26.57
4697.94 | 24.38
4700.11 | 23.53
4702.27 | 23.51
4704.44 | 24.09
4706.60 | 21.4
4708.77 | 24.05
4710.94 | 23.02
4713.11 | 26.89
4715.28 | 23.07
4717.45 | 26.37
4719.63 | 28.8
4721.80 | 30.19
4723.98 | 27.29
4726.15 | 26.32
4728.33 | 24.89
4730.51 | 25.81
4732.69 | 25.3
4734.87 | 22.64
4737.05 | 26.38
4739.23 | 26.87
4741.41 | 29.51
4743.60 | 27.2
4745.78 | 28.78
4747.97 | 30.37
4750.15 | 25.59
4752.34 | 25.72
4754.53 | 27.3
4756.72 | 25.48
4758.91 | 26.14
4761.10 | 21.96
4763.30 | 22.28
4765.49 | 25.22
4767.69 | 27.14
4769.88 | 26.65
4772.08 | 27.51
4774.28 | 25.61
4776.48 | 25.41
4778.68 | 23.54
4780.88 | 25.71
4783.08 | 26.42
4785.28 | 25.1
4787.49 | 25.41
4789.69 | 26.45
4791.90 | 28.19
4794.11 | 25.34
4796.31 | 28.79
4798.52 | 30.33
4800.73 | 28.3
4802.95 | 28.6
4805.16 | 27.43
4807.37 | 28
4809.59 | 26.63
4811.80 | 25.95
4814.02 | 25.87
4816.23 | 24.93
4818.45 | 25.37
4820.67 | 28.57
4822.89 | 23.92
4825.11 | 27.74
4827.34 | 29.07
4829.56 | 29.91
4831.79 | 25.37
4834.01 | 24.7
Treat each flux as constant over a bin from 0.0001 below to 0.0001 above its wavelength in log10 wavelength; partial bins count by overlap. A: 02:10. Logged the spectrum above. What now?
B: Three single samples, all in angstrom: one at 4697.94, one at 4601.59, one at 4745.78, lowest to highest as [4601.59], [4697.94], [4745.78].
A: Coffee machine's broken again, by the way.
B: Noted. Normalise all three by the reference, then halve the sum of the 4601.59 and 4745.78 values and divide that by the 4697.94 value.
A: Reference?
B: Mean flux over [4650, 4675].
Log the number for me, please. 1.08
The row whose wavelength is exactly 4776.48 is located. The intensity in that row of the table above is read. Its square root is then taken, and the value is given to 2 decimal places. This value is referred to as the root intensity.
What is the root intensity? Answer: 5.04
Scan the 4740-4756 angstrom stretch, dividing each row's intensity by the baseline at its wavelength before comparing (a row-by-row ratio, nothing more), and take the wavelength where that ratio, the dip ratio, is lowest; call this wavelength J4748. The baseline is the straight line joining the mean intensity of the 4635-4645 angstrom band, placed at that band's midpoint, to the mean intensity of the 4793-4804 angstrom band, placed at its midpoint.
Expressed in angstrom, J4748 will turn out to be 4750.15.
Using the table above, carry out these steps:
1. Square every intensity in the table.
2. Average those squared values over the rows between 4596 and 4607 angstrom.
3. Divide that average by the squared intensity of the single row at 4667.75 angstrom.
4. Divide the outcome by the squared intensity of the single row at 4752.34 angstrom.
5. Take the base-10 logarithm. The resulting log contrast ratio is -2.72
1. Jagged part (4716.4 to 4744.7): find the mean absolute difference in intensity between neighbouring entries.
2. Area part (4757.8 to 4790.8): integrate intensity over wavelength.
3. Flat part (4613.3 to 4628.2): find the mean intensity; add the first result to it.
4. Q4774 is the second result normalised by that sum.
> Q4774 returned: 29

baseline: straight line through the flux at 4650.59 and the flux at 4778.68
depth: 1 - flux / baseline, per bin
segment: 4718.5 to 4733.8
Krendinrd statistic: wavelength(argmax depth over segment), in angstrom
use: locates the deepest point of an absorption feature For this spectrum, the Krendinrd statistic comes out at 4728.33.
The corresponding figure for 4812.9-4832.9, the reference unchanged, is 4822.89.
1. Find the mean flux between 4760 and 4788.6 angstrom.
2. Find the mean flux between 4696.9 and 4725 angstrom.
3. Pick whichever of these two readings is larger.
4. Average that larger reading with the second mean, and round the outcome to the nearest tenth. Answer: 25.2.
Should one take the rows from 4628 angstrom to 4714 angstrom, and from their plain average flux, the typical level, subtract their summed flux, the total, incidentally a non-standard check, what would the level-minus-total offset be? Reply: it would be -976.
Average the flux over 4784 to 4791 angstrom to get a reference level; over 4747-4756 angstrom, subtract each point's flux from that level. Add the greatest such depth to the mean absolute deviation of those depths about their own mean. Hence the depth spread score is 1.7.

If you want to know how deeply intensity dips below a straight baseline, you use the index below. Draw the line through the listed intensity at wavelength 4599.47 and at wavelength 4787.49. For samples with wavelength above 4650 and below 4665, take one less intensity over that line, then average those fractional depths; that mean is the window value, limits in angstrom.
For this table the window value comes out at -0.019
